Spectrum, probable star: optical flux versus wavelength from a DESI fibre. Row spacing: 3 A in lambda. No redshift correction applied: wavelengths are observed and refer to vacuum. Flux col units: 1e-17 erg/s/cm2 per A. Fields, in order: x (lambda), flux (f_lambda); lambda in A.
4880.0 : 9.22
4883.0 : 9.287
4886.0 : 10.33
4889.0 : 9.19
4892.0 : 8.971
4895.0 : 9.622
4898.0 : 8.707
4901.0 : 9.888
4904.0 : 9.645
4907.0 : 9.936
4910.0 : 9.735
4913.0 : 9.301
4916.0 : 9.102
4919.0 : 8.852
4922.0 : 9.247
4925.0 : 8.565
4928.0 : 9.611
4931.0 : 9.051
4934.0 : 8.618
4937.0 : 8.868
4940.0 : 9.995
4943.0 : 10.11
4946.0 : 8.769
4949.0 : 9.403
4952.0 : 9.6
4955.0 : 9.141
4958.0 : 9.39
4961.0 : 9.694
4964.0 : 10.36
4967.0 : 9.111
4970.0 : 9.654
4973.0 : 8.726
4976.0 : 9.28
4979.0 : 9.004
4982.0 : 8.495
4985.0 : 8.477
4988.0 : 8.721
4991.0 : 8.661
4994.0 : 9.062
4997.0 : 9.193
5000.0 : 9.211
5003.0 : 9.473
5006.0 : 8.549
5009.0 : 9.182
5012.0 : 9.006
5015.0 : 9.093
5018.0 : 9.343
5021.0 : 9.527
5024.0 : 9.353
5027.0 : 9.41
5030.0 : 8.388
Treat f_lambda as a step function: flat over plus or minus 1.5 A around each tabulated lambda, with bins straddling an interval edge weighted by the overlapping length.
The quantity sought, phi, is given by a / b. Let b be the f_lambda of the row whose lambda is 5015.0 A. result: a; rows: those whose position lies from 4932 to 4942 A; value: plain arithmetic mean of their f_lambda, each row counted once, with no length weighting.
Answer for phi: 1.01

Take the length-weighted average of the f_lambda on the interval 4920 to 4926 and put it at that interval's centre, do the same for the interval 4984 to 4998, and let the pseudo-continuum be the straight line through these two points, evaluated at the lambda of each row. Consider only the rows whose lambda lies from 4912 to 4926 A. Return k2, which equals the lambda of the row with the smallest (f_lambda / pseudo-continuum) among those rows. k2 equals 4925.0 A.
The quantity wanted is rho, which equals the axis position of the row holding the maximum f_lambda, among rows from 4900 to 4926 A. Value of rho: 4907.0 A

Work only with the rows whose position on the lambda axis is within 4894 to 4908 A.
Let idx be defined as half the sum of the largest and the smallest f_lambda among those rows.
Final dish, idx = 9.32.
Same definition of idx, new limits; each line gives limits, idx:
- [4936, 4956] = 9.44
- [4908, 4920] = 9.29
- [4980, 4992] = 8.60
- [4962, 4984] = 9.43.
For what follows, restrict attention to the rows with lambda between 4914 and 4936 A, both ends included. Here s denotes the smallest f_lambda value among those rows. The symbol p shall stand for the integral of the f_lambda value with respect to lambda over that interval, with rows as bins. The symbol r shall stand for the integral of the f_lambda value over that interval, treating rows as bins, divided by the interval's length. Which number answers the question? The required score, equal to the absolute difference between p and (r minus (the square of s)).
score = 263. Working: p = 198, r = 9.01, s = 8.565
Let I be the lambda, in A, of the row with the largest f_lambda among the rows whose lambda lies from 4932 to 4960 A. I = 4943.0 A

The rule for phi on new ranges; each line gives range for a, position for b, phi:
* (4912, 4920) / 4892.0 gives 1.01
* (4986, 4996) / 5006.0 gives 1.03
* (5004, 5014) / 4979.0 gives 0.99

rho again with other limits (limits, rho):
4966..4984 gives 4970.0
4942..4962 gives 4943.0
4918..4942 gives 4940.0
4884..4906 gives 4886.0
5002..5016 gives 5003.0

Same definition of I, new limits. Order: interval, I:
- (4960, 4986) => 4964.0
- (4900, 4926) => 4907.0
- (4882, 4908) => 4886.0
